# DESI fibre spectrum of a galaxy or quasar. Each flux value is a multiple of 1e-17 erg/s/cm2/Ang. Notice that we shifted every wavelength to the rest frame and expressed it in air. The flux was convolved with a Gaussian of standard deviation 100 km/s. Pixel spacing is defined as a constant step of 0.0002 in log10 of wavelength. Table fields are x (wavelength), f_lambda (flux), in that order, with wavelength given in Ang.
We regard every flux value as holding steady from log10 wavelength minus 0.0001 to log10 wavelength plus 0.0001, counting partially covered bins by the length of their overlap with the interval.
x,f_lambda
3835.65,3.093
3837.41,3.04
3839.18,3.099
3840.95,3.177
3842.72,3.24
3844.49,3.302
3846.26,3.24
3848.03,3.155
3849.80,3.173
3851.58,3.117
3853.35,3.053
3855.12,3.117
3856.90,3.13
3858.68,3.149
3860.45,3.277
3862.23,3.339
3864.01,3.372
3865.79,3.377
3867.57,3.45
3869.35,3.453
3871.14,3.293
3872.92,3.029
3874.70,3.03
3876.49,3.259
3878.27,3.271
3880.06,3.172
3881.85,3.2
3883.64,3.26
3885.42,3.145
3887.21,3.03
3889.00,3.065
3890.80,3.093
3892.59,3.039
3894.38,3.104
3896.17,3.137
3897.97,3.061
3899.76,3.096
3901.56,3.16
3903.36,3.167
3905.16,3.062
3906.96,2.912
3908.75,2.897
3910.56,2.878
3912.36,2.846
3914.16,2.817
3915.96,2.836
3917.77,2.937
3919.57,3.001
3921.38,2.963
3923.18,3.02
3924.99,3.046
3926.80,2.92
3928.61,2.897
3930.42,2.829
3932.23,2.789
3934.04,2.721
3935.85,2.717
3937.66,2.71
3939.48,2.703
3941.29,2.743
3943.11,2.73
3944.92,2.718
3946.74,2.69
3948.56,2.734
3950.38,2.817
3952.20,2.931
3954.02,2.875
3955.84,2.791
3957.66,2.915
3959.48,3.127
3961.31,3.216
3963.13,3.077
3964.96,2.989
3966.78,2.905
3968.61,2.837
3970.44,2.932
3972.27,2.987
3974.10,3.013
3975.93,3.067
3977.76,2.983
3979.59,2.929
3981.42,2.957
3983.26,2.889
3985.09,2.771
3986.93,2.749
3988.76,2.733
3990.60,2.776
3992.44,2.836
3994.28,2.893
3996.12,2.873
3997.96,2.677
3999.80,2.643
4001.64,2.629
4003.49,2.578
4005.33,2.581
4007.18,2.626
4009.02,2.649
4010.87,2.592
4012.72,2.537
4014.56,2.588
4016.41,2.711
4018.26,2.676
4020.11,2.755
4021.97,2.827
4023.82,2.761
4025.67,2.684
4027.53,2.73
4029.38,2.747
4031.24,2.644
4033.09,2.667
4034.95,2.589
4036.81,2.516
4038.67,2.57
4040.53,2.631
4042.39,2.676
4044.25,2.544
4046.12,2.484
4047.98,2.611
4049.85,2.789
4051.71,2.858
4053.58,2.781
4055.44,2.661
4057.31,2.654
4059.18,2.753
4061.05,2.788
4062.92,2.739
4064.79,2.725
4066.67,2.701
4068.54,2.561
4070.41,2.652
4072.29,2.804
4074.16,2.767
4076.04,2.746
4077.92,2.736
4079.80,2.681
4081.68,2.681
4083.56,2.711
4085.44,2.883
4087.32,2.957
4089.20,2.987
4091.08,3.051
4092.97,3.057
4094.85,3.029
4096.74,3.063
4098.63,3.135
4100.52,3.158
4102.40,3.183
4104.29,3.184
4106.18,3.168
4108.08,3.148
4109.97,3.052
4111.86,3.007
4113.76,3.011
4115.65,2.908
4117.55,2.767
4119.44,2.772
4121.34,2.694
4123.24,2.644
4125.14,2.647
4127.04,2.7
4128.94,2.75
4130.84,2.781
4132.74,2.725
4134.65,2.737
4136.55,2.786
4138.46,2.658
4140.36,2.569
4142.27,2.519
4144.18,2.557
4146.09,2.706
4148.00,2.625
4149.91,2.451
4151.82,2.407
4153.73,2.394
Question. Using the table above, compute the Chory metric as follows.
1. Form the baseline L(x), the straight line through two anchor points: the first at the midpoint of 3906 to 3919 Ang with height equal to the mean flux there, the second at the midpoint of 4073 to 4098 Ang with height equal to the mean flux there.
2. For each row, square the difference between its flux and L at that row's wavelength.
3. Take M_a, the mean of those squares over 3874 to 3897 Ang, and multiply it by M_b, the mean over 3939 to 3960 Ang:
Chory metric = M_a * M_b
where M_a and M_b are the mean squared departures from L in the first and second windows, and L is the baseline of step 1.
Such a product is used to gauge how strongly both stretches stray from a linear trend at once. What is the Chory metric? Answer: 0.0014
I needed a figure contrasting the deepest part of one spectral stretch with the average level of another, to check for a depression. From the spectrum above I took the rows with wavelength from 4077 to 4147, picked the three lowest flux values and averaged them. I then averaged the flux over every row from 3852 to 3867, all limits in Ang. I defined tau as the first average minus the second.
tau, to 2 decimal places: -0.68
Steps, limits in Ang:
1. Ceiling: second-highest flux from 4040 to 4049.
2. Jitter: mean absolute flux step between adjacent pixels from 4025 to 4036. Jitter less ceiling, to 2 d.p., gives -2.58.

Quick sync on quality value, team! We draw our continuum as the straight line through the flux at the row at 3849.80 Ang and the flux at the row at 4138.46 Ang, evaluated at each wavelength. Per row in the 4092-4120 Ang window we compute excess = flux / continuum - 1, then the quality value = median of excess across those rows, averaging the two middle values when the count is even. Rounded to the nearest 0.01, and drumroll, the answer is 0.12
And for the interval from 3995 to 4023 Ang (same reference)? -0.09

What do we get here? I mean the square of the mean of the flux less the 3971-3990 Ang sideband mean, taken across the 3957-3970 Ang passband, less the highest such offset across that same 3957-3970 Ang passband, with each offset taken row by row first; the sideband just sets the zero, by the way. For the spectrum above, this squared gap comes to 0.043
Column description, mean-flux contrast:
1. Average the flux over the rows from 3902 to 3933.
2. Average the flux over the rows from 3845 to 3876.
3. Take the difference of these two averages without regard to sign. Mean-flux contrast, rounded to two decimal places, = 0.29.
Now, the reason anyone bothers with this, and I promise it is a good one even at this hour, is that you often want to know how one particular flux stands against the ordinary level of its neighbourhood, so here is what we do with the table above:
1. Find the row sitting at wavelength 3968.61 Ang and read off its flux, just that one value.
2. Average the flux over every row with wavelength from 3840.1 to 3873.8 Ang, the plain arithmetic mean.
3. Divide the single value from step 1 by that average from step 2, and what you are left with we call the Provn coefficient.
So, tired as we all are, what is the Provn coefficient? 0.877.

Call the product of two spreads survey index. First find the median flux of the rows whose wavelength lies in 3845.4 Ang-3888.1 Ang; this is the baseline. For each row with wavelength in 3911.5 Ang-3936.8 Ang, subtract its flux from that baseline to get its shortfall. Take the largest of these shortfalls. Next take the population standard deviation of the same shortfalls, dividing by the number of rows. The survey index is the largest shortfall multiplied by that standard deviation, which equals 0.048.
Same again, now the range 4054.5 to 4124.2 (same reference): 0.118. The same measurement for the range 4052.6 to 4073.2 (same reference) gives 0.044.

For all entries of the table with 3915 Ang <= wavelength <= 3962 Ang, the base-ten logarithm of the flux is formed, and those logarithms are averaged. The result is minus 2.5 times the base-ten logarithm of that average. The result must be 0.853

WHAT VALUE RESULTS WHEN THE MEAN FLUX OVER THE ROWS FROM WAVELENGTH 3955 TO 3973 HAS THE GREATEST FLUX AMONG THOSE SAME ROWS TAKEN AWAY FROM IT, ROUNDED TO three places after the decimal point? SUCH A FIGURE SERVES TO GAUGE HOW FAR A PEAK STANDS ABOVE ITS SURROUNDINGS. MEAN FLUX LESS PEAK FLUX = -0.238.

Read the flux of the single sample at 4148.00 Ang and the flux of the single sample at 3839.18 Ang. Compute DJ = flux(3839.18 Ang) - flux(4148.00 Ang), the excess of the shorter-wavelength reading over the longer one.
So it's 0.47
